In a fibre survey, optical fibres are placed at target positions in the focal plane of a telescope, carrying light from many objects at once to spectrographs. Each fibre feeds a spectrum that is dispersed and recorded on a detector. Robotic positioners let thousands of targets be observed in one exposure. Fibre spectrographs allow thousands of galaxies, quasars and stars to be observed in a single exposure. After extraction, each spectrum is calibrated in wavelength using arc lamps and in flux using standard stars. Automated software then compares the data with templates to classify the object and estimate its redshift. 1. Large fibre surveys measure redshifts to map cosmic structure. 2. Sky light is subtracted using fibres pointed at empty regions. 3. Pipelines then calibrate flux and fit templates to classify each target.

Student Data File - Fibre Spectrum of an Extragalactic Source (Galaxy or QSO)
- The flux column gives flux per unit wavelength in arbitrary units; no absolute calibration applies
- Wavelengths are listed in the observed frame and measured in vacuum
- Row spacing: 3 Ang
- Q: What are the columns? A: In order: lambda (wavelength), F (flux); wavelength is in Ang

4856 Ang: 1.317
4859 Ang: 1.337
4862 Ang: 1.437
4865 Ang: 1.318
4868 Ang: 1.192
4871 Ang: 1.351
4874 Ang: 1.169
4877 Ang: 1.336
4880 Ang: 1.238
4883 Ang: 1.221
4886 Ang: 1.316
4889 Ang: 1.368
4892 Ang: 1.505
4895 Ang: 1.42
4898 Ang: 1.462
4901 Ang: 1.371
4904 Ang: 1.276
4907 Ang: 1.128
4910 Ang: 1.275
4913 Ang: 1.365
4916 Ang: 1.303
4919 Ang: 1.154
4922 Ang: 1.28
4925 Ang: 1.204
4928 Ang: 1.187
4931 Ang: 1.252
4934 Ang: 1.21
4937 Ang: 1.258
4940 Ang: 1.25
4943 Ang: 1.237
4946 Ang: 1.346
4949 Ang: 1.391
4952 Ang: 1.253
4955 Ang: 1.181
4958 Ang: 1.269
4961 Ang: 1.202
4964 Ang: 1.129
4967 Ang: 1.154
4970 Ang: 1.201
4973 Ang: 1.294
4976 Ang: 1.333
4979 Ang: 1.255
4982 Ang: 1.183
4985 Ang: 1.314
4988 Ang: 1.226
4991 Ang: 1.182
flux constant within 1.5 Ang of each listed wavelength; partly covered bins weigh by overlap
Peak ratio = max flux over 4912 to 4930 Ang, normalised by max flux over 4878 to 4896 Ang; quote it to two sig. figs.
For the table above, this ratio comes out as 0.91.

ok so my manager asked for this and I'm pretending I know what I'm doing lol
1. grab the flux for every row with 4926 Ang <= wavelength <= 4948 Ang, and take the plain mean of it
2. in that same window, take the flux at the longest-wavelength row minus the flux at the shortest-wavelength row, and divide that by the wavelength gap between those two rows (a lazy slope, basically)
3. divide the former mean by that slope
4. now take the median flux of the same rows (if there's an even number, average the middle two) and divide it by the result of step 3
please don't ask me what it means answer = 0.009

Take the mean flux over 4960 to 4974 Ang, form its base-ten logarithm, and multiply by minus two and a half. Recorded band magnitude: -0.19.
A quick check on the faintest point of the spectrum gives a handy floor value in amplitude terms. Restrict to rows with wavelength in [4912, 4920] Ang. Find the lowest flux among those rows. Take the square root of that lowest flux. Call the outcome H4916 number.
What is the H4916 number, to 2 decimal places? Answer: 1.07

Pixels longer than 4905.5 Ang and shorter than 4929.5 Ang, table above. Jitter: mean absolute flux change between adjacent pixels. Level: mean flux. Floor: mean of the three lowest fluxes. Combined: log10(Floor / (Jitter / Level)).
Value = 1.18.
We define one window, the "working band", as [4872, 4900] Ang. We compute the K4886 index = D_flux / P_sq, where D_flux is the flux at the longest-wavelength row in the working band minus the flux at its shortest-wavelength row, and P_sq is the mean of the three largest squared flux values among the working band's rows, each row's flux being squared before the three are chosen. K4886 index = 0.14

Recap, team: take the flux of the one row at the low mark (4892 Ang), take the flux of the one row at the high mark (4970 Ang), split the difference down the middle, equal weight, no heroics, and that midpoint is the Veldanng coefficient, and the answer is 1.353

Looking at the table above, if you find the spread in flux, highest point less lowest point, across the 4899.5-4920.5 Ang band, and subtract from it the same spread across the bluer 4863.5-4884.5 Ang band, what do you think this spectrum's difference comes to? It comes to 0.06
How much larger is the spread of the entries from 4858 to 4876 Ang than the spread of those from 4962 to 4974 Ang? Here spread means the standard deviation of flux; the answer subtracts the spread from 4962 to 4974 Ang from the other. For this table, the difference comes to 0.03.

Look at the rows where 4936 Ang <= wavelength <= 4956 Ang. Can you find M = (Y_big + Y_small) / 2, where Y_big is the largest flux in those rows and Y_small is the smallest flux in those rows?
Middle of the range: 1.29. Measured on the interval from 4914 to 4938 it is 1.23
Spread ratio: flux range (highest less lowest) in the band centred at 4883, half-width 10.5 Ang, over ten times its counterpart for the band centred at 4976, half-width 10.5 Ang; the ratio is 0.19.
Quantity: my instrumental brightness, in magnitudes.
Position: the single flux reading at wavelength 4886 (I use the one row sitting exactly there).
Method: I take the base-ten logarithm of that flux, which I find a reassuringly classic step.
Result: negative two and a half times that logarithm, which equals -0.30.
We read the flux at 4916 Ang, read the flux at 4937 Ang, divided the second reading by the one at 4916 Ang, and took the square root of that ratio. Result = 0.98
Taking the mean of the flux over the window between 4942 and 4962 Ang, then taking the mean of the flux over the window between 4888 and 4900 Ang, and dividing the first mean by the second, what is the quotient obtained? 0.88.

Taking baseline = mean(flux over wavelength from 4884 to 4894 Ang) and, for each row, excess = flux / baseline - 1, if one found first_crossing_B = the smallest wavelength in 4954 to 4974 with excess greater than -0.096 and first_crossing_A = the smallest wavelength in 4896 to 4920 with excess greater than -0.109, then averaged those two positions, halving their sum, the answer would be 4928.0 Ang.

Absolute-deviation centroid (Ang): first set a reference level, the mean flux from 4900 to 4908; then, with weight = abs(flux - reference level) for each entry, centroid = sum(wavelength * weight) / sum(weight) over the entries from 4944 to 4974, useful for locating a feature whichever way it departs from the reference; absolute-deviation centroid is 4958.9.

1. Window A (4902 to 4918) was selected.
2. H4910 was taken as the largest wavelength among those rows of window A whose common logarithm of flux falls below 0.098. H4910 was 4907 Ang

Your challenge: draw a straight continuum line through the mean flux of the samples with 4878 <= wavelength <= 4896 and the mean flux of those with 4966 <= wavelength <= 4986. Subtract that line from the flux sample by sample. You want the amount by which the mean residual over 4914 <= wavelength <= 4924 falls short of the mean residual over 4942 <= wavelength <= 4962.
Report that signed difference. 0.06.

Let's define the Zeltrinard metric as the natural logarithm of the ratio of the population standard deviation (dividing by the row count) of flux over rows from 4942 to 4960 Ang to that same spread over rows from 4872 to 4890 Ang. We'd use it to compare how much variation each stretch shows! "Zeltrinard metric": -0.01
